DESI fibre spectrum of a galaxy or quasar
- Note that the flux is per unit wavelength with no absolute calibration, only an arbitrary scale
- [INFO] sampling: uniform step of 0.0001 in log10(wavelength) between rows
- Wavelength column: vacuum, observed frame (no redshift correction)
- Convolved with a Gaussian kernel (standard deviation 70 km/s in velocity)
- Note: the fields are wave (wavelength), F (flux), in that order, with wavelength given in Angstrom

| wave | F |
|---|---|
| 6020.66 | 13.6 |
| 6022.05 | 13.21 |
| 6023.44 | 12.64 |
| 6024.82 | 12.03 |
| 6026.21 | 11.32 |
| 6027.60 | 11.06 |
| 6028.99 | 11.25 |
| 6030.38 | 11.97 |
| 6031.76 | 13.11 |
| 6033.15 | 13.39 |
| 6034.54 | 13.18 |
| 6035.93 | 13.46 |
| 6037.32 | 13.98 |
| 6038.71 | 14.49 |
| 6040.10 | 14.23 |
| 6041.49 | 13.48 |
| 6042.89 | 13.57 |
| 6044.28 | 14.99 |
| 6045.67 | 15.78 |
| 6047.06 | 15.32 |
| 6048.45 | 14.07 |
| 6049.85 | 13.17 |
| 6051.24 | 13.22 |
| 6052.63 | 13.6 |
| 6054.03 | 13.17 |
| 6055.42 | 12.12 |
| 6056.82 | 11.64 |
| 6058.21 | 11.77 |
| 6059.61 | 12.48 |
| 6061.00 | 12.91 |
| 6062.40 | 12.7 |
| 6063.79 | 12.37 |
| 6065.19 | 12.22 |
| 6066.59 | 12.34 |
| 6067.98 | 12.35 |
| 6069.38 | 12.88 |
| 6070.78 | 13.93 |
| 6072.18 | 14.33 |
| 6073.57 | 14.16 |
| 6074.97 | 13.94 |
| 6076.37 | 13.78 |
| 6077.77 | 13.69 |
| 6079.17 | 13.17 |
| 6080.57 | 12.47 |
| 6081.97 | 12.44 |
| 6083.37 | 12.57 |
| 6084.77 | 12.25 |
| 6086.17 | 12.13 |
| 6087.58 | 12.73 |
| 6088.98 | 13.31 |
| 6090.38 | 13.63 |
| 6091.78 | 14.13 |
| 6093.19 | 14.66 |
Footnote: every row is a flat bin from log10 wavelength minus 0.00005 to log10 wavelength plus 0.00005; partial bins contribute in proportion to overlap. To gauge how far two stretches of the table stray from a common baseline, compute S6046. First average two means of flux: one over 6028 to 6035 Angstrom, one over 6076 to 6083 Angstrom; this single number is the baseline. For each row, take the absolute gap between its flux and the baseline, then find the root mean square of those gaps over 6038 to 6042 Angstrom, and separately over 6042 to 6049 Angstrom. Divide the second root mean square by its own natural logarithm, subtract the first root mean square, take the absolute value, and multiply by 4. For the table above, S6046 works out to 6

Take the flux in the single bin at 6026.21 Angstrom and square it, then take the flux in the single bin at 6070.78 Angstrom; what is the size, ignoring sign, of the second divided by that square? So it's 0.109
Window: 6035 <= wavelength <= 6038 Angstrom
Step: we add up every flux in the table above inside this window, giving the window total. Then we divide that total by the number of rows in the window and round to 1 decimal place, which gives 13.7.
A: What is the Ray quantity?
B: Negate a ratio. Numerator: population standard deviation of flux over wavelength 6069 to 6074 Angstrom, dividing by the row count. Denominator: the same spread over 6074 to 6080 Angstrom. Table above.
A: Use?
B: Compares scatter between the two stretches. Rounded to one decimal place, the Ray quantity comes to -2.0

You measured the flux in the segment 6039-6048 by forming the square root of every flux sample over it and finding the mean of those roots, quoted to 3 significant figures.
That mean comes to 3.81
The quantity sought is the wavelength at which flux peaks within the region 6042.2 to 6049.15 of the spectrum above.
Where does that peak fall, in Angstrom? 6045.67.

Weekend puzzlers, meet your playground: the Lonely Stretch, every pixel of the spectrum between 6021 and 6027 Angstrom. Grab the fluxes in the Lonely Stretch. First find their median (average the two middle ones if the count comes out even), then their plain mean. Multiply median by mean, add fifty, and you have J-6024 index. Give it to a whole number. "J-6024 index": 202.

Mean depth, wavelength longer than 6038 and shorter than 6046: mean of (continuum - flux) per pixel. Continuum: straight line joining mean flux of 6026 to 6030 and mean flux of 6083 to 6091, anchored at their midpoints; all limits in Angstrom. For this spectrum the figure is -2.8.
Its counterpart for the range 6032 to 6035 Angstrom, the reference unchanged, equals -1.9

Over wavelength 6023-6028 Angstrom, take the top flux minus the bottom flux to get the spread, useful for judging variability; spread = 1.6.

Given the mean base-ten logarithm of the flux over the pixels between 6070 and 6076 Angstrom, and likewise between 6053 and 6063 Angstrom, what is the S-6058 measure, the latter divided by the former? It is 0.95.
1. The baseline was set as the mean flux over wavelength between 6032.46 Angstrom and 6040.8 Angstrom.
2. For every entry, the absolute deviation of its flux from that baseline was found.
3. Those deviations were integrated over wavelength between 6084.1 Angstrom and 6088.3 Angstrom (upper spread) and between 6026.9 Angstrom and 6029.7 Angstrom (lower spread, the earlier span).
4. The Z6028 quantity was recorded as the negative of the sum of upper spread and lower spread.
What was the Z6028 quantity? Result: -13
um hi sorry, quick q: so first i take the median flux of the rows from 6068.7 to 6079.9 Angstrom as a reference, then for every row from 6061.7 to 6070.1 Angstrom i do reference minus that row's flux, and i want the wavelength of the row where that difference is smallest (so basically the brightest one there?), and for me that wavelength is 6069.38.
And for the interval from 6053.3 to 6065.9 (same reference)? 6054.03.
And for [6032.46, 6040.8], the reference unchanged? 6038.71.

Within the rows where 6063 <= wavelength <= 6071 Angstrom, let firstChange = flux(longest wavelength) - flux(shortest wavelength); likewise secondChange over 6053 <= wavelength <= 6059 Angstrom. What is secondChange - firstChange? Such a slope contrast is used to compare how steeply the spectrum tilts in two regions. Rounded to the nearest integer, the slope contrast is -3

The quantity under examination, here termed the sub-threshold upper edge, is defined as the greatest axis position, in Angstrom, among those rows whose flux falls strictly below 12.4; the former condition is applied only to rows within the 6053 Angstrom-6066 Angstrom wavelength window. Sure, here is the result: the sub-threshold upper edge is 6065.19 Angstrom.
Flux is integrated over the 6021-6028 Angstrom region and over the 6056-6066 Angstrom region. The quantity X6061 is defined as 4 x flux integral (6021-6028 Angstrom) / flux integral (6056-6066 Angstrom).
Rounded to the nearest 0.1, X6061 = 2.8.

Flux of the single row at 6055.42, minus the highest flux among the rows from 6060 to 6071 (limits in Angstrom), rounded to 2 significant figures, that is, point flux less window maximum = -1.8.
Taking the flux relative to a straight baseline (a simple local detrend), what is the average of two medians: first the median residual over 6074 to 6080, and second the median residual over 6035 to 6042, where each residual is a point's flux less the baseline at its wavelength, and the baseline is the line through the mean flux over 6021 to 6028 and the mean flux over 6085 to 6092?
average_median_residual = 1.2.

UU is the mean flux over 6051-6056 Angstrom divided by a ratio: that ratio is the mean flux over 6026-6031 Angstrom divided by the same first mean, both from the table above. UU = 14.9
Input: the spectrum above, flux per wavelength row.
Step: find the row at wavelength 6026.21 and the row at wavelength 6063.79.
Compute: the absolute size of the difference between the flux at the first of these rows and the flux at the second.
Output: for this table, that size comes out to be 1.05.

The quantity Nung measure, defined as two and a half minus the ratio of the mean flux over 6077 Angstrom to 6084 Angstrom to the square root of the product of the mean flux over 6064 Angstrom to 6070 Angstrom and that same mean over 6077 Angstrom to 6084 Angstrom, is 1.48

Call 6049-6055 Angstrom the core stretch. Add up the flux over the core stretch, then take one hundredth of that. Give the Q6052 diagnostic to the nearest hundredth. 0.53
